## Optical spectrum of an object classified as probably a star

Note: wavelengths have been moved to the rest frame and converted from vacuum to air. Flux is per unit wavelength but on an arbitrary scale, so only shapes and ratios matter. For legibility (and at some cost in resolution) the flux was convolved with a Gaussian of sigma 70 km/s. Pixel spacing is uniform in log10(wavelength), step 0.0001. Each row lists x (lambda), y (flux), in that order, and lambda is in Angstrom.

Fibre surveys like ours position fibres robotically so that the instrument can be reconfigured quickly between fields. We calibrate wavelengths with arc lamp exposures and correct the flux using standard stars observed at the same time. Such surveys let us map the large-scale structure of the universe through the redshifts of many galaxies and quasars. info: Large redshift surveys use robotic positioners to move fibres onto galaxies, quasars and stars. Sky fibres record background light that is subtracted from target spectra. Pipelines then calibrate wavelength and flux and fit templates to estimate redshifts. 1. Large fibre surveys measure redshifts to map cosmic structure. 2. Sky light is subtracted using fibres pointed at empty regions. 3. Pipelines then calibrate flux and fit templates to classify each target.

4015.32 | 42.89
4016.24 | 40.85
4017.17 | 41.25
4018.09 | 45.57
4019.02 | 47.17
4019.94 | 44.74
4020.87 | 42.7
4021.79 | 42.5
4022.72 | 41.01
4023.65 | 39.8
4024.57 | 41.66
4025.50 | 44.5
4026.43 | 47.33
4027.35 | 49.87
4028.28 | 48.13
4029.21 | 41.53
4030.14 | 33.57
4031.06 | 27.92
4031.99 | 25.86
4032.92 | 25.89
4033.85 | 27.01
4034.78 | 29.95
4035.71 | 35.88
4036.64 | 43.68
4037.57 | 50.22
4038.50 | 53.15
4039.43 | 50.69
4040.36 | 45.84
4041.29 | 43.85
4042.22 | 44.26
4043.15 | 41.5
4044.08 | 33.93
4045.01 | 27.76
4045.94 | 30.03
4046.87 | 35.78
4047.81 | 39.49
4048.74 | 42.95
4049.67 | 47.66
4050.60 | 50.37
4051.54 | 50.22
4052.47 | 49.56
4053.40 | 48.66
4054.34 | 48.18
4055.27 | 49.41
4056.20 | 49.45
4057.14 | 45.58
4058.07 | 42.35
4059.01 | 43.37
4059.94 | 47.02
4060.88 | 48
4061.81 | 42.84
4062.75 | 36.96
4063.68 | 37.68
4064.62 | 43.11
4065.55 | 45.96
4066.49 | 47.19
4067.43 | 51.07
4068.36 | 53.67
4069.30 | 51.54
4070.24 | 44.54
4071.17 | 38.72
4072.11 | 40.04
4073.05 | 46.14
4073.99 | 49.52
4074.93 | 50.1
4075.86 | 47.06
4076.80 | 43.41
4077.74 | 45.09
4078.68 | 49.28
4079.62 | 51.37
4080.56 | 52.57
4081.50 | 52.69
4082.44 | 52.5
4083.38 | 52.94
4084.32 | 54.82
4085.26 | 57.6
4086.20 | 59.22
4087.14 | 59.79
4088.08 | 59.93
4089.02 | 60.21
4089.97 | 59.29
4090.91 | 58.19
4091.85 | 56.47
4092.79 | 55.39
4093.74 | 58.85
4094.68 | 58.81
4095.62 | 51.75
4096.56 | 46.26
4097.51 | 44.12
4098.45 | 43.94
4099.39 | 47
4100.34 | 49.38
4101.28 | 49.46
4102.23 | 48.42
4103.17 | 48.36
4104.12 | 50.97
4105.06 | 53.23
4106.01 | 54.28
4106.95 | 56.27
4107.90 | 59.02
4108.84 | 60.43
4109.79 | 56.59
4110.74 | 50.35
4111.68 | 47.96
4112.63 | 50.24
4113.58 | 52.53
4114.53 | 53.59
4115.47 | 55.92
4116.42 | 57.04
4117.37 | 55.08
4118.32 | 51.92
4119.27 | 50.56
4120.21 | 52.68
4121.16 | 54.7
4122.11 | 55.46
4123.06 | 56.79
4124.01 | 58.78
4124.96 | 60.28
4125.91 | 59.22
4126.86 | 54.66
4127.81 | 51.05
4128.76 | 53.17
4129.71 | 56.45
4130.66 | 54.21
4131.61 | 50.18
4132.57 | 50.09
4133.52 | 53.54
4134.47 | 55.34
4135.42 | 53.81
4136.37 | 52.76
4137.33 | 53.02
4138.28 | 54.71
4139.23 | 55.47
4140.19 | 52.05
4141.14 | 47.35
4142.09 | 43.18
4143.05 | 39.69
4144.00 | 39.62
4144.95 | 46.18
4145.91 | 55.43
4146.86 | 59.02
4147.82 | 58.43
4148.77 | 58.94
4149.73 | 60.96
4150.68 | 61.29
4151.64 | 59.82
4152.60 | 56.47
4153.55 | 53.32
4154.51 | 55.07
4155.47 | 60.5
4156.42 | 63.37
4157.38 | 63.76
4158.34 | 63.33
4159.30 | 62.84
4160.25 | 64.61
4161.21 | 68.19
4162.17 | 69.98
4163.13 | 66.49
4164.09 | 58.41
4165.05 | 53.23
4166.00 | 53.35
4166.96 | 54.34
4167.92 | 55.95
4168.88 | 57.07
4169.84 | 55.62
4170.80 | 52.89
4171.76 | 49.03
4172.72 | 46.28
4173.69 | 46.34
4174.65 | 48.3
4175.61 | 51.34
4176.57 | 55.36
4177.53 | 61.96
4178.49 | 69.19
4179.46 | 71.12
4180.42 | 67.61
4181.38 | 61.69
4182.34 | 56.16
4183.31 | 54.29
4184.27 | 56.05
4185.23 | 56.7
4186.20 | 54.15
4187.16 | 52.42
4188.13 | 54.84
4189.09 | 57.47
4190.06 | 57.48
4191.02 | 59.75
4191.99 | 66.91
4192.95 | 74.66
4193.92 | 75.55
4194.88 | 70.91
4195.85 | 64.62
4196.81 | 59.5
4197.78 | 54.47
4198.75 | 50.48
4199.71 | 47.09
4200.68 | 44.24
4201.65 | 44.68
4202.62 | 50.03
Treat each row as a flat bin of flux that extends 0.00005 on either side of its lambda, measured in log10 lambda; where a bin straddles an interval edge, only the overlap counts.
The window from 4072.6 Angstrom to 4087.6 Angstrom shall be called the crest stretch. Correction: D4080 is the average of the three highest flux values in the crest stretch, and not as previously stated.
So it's 58.9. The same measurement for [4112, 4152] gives 60.8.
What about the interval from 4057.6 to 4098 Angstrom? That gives 60.0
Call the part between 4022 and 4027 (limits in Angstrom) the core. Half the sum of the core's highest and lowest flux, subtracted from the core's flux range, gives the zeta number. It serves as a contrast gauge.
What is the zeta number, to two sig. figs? -36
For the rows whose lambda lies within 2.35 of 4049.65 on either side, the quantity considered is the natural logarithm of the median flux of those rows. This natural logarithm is 3.86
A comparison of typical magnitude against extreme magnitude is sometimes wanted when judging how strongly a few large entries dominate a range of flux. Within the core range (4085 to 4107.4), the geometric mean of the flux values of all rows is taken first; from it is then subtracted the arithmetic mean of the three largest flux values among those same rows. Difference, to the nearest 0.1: -6.6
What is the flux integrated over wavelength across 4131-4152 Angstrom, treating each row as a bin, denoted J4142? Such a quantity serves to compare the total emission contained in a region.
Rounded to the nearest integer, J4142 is 1107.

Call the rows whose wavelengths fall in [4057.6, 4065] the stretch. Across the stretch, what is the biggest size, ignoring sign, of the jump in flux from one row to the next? 6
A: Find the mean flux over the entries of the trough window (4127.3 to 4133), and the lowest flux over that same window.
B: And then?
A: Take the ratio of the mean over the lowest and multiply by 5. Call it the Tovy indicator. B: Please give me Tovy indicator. 5.24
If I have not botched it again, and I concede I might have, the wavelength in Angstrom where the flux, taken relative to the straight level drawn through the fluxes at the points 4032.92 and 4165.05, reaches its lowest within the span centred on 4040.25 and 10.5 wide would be 4045.01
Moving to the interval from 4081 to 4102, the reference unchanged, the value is 4098.45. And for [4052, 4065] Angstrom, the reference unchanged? 4062.75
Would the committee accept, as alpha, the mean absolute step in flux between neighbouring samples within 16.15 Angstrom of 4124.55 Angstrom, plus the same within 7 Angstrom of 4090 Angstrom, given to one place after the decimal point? 4.2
